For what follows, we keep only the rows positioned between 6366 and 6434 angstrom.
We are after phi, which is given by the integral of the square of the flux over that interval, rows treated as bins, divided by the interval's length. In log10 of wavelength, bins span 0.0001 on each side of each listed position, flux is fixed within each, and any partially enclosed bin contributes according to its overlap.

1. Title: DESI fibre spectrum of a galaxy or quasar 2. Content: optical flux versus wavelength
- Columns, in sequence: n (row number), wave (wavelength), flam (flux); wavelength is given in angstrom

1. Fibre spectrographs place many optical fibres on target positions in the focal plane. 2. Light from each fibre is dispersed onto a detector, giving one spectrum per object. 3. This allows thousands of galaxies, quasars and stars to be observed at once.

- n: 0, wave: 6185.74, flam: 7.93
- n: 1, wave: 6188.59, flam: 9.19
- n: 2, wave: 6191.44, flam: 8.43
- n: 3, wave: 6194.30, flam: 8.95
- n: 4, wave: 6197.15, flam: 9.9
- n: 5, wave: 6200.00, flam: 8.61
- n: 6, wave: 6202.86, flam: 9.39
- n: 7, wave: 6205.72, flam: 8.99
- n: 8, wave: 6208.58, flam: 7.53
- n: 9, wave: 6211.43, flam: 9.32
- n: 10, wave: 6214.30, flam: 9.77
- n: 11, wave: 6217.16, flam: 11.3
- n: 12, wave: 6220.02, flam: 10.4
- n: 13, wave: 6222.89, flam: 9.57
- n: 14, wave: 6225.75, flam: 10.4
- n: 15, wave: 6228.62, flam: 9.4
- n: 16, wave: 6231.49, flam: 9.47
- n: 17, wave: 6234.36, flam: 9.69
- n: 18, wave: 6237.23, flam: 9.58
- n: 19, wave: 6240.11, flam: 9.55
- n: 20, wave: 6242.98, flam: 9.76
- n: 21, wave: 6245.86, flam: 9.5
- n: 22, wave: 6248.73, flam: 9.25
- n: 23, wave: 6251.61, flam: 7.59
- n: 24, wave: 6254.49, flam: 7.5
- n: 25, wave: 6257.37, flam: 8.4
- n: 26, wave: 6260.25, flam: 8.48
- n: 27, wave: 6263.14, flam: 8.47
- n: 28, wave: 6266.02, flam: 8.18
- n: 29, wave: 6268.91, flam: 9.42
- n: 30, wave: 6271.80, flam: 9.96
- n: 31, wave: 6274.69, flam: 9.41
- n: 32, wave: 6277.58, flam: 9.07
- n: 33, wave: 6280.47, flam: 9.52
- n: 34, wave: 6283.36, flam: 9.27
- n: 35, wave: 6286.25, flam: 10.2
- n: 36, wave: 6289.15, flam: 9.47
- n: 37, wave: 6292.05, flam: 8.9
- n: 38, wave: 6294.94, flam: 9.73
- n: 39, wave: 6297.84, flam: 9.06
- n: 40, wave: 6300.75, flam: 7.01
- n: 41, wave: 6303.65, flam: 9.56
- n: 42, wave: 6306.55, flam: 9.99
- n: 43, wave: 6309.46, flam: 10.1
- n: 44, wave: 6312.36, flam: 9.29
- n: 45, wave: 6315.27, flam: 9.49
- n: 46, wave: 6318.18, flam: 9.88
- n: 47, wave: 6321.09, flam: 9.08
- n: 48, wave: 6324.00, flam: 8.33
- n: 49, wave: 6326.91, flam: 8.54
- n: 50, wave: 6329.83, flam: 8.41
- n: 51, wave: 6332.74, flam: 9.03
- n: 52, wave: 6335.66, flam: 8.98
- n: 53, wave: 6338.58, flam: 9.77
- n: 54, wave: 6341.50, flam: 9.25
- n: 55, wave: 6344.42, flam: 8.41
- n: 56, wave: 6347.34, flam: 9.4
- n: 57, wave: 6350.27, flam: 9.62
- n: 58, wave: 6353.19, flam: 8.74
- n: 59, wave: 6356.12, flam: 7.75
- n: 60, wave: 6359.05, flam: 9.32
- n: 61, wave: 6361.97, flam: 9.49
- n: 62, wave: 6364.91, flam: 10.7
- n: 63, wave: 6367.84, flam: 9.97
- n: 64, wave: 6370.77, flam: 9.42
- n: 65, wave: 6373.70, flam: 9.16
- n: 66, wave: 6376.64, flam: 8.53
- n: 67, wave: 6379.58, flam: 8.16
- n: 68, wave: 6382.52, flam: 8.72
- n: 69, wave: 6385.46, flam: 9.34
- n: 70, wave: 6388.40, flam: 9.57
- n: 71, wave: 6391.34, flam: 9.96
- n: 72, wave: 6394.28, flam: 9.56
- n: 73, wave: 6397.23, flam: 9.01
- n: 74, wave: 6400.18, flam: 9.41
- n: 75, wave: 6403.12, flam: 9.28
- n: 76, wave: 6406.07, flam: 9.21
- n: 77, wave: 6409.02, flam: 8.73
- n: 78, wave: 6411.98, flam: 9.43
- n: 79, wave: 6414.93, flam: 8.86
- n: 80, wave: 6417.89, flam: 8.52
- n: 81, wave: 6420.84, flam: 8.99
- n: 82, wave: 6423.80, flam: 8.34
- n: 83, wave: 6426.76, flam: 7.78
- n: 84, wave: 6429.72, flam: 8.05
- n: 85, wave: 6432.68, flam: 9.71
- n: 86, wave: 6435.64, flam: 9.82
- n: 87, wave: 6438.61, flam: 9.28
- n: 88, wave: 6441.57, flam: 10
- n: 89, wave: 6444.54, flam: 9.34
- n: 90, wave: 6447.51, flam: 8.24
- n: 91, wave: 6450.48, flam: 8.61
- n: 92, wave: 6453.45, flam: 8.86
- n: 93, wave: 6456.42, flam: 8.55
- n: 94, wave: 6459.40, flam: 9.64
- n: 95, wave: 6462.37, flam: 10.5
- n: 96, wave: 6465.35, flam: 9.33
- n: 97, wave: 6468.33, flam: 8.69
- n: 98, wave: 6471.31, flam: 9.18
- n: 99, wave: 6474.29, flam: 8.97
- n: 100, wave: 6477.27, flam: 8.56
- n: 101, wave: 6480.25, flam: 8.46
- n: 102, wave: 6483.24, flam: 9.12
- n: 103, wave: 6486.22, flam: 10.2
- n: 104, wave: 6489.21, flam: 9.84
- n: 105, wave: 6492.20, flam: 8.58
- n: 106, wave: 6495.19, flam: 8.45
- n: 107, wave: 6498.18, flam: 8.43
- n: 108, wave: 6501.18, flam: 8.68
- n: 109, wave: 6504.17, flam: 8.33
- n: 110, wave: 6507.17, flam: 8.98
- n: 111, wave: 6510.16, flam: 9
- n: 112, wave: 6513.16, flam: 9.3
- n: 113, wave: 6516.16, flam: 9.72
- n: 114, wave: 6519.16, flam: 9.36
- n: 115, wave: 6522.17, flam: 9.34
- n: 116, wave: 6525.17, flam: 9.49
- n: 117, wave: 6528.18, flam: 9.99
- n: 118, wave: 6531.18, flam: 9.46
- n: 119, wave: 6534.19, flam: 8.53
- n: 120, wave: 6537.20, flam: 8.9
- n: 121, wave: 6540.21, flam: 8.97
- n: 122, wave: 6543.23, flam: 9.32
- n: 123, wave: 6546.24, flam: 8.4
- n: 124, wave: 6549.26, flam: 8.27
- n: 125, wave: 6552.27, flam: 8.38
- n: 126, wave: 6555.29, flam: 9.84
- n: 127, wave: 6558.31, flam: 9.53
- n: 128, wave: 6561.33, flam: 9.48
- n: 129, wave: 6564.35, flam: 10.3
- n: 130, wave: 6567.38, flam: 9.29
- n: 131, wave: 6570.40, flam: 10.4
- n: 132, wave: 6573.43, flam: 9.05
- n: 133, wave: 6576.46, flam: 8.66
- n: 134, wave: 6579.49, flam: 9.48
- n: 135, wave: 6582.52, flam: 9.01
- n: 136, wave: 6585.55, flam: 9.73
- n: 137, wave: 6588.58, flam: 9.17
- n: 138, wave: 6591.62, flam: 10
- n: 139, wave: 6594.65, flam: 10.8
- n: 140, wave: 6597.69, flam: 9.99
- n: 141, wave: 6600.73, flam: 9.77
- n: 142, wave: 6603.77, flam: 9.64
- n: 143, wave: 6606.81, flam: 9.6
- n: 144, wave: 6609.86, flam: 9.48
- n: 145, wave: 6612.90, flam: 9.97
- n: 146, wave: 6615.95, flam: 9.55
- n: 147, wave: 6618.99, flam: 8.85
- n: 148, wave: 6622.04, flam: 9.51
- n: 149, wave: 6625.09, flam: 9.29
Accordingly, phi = 82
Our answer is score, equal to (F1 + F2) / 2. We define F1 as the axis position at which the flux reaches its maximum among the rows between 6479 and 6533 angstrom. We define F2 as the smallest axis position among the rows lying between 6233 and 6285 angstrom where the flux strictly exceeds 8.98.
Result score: 6360.3 angstrom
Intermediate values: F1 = 6486.22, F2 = 6234.36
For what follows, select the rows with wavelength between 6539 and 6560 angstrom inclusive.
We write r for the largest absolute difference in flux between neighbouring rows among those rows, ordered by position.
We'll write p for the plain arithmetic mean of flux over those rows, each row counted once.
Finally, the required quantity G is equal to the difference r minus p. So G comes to -7.5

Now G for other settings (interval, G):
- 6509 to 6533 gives -8.9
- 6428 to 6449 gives -7.5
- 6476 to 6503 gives -7.7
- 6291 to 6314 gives -6.7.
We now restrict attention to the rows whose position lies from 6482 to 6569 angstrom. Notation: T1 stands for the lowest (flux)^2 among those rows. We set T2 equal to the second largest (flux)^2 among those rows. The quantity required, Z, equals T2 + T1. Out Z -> 172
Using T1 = 68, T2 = 104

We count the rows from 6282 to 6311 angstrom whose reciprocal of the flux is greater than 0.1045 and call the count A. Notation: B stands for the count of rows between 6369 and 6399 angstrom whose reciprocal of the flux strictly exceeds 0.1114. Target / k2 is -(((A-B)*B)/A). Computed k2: -1.50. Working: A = 6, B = 3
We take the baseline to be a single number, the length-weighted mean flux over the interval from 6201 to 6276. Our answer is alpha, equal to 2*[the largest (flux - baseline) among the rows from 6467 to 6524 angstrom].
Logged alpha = 1.93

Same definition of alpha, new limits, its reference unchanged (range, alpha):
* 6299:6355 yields 1.73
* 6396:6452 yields 1.53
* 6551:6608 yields 3.13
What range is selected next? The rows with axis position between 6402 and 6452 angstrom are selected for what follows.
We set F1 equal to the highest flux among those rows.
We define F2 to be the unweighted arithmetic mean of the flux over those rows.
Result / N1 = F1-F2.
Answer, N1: 1.0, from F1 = 10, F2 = 8.95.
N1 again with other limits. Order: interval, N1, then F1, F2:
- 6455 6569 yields 1.4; 10.5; 9.14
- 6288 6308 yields 0.9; 9.99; 9.10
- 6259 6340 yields 1.0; 10.2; 9.16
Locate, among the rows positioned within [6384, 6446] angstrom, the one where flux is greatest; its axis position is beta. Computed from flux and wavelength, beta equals 6441.57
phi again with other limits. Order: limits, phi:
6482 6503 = 82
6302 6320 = 94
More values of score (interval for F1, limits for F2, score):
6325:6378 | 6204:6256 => 6285.3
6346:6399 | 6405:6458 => 6385.5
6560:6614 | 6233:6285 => 6414.5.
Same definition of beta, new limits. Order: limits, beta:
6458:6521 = 6462.37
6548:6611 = 6594.65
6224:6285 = 6225.75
